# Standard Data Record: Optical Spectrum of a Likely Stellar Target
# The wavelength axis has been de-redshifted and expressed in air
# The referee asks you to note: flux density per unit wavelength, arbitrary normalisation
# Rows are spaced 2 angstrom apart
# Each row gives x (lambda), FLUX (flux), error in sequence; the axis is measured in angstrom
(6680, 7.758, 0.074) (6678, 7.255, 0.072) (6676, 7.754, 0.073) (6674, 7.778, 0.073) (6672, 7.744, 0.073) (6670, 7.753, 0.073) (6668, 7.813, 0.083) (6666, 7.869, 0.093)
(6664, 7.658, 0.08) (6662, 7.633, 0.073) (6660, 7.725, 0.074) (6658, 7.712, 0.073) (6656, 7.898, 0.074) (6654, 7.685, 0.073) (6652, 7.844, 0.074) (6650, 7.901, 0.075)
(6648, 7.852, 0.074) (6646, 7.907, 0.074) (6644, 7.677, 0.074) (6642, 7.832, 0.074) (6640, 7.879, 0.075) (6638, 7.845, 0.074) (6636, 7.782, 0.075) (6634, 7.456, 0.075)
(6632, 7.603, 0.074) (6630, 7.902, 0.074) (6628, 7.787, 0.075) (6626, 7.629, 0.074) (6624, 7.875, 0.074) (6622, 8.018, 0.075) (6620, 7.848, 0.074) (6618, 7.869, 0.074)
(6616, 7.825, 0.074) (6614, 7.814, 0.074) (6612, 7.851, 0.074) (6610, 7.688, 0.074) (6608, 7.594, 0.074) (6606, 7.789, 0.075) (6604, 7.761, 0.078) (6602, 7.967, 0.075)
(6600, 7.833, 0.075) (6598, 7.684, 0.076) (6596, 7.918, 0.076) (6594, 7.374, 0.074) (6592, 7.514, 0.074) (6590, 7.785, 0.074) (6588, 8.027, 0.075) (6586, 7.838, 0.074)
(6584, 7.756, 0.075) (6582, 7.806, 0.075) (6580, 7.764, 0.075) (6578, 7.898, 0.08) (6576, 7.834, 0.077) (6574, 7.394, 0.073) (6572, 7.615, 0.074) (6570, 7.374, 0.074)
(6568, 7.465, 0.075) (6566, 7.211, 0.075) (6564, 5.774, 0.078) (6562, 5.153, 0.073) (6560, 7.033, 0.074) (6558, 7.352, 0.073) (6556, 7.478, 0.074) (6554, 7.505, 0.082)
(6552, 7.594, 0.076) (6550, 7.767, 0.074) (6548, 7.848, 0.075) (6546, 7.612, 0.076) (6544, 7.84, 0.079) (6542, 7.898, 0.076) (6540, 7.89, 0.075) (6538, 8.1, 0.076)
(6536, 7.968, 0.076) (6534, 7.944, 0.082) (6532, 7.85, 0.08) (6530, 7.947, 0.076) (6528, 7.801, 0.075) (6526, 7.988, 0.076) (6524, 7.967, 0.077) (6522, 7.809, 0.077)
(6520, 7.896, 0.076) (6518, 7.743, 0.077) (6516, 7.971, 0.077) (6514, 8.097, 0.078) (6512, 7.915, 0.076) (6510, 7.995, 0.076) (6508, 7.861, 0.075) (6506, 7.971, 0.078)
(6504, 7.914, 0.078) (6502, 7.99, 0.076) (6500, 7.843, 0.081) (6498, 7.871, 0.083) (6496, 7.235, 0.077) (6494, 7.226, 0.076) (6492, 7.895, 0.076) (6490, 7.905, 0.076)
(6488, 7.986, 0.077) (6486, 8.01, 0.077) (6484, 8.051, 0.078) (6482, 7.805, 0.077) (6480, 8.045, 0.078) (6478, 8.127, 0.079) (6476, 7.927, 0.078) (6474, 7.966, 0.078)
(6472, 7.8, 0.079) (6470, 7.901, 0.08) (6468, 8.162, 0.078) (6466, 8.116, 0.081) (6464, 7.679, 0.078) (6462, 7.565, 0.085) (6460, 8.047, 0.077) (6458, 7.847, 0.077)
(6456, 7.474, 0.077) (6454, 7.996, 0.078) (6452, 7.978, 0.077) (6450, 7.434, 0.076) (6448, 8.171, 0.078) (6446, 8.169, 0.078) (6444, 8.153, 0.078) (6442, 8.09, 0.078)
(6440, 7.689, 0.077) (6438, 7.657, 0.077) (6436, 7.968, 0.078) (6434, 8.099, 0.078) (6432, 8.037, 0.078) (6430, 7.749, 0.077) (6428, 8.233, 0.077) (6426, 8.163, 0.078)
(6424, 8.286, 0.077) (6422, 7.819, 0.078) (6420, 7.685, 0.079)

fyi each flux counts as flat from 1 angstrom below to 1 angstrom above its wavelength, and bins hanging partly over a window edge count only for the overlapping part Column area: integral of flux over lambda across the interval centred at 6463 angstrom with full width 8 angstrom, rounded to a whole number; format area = 63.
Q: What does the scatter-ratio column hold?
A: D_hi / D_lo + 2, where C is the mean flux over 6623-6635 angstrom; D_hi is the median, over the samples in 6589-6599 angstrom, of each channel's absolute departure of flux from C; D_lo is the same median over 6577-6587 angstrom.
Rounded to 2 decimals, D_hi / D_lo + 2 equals 4.00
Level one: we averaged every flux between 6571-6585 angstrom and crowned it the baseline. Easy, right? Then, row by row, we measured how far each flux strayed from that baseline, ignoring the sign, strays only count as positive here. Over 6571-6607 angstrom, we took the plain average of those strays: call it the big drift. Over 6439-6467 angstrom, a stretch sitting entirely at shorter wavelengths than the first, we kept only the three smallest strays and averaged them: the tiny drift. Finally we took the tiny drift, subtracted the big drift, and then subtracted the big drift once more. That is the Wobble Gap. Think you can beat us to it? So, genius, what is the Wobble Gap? -0.22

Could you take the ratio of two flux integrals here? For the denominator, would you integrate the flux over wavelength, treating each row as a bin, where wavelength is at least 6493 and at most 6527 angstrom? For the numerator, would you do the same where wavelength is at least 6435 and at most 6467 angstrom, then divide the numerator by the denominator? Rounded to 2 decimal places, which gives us 0.95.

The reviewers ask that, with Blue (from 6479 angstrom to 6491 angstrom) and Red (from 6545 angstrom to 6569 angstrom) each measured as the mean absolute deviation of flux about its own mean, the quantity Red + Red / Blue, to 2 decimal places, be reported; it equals 8.37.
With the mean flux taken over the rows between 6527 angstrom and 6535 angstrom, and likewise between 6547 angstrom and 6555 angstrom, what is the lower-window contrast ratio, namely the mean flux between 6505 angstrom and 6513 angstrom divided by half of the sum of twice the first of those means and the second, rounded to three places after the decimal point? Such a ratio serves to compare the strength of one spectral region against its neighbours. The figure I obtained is 0.677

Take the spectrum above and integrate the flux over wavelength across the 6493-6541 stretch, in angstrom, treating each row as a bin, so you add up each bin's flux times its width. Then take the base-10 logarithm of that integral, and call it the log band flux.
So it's 2.58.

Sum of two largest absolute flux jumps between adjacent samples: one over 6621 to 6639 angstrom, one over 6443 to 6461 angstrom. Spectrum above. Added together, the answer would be 1.1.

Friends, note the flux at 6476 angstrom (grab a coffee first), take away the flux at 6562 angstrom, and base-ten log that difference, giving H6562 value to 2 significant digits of 0.44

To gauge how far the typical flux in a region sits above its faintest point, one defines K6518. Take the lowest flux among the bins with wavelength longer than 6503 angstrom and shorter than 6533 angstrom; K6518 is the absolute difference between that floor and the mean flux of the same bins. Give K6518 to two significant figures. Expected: 0.17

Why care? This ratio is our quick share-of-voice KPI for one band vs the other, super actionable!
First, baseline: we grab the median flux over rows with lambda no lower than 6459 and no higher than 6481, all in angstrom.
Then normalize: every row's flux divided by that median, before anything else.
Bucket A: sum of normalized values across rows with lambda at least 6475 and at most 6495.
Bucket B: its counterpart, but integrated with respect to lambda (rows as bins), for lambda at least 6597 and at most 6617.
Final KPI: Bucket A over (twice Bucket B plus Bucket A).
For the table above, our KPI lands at 0.202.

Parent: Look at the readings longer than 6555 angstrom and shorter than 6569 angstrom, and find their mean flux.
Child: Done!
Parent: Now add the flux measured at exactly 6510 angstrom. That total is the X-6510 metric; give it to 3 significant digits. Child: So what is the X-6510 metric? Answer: 14.8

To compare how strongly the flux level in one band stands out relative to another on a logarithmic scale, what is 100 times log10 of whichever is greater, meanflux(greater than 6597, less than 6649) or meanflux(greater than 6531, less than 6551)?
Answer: 89.6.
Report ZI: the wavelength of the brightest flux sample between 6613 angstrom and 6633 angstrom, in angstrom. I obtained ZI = 6622 angstrom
